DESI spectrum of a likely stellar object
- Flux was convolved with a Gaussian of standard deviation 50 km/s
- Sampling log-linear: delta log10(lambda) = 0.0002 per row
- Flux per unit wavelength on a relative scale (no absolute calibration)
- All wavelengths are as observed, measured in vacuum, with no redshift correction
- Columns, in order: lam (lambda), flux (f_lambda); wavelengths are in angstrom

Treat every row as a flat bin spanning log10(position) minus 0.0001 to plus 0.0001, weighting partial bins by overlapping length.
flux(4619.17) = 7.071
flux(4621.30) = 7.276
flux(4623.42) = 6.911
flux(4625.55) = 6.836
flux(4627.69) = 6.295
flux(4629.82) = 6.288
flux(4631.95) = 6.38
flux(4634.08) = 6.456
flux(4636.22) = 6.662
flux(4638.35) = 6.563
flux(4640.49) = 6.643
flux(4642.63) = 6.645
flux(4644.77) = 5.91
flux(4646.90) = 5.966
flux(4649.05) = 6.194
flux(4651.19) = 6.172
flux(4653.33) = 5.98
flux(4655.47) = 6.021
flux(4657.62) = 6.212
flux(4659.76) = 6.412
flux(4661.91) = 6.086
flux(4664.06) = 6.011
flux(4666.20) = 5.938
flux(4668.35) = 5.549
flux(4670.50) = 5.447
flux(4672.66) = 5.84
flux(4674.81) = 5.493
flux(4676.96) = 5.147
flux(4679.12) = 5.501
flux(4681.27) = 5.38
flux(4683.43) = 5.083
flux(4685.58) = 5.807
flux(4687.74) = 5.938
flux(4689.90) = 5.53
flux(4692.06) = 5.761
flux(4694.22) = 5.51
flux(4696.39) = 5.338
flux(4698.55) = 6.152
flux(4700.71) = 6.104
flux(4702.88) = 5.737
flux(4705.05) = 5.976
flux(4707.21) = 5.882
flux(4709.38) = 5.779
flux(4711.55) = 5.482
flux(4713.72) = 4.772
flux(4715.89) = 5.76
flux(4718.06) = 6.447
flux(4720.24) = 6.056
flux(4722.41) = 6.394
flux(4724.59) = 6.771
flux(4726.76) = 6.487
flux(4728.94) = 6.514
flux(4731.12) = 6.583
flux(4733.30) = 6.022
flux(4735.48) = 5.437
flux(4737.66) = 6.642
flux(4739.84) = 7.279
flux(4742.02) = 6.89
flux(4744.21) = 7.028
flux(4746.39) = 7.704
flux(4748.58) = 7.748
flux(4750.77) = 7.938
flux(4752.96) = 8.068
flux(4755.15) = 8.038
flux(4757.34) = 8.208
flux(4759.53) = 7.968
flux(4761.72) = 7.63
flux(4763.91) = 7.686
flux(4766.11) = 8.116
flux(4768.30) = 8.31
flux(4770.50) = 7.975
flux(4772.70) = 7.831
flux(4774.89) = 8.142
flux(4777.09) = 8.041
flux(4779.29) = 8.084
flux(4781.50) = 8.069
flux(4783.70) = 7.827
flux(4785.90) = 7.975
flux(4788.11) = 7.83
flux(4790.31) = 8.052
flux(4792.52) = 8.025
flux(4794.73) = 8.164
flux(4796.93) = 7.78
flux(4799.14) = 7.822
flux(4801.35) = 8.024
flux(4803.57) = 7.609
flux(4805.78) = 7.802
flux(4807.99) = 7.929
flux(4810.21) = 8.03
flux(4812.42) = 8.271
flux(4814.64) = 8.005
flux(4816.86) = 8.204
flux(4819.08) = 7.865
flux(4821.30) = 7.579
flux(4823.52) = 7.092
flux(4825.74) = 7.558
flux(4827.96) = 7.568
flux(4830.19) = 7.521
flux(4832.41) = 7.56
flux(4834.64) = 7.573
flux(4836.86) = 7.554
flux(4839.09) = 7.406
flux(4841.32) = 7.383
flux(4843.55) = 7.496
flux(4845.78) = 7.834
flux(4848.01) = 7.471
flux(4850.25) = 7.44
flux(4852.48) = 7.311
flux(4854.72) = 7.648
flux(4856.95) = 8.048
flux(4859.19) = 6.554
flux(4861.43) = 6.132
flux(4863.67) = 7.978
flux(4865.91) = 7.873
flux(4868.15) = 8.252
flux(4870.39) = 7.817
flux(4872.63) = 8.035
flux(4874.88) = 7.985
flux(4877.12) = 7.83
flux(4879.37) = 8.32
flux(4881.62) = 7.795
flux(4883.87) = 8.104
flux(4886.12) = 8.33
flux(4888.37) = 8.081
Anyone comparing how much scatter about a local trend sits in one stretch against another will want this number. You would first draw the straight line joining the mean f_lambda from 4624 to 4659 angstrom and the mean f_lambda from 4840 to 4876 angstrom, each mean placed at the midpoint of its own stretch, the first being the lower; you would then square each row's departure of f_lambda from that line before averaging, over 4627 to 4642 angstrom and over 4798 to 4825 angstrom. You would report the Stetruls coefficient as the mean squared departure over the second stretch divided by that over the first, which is 8.0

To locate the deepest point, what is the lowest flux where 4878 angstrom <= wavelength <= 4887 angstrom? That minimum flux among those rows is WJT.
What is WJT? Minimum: 7.795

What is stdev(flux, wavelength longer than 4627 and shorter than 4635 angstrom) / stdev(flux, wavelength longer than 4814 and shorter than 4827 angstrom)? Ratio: 0.2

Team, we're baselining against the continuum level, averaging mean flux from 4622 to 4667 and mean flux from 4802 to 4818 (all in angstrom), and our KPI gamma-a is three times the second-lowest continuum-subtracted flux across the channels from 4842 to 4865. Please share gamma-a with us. -1.8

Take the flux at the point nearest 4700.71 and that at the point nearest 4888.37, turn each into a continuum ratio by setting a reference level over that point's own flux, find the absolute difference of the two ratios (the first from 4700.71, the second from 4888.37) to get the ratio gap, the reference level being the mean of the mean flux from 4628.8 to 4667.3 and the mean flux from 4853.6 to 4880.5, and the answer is 0.28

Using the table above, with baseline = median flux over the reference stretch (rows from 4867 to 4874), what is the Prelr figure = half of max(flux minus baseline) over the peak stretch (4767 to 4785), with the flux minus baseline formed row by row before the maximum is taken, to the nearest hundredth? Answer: 0.14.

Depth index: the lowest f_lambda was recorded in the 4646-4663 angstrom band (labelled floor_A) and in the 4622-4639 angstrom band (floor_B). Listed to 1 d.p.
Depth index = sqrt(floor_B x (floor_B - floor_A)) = 1.4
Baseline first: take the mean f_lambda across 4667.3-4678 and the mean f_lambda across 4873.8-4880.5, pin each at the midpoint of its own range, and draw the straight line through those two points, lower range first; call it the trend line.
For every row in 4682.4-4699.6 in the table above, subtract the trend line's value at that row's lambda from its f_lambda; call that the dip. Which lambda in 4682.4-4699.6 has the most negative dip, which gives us 4683.43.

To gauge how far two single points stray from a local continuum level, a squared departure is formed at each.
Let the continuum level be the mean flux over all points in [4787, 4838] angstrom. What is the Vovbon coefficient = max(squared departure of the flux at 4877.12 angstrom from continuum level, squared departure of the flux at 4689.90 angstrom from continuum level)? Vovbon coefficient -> 5.2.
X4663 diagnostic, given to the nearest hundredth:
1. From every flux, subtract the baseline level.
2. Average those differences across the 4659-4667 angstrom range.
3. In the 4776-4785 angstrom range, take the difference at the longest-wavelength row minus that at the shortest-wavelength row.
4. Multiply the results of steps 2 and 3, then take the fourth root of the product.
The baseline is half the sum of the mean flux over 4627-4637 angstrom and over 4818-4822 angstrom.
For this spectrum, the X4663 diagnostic 0.67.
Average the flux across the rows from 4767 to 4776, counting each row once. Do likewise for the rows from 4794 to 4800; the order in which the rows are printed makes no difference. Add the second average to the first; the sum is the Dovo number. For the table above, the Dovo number 16.0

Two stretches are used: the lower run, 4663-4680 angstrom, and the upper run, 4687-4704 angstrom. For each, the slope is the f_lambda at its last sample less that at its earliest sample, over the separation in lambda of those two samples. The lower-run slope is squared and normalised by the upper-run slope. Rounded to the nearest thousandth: -0.086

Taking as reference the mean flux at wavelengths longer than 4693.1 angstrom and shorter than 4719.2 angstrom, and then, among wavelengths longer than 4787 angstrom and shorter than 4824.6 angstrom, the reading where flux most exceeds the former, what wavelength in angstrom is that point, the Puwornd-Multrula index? 4812.42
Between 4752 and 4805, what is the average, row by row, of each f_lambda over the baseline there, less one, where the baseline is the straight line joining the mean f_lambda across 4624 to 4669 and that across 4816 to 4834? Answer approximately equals 0.098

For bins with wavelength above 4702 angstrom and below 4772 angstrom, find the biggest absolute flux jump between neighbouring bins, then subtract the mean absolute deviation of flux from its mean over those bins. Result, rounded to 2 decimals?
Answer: 0.34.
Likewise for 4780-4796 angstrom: 0.14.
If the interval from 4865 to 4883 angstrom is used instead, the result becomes 0.36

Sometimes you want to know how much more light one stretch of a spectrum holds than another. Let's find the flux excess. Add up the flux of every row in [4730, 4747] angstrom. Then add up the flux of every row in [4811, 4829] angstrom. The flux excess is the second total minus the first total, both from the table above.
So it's 8.6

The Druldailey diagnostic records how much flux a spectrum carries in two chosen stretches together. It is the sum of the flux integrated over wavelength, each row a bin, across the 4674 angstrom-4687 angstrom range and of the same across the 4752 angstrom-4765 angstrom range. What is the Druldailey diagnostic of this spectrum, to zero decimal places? 174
